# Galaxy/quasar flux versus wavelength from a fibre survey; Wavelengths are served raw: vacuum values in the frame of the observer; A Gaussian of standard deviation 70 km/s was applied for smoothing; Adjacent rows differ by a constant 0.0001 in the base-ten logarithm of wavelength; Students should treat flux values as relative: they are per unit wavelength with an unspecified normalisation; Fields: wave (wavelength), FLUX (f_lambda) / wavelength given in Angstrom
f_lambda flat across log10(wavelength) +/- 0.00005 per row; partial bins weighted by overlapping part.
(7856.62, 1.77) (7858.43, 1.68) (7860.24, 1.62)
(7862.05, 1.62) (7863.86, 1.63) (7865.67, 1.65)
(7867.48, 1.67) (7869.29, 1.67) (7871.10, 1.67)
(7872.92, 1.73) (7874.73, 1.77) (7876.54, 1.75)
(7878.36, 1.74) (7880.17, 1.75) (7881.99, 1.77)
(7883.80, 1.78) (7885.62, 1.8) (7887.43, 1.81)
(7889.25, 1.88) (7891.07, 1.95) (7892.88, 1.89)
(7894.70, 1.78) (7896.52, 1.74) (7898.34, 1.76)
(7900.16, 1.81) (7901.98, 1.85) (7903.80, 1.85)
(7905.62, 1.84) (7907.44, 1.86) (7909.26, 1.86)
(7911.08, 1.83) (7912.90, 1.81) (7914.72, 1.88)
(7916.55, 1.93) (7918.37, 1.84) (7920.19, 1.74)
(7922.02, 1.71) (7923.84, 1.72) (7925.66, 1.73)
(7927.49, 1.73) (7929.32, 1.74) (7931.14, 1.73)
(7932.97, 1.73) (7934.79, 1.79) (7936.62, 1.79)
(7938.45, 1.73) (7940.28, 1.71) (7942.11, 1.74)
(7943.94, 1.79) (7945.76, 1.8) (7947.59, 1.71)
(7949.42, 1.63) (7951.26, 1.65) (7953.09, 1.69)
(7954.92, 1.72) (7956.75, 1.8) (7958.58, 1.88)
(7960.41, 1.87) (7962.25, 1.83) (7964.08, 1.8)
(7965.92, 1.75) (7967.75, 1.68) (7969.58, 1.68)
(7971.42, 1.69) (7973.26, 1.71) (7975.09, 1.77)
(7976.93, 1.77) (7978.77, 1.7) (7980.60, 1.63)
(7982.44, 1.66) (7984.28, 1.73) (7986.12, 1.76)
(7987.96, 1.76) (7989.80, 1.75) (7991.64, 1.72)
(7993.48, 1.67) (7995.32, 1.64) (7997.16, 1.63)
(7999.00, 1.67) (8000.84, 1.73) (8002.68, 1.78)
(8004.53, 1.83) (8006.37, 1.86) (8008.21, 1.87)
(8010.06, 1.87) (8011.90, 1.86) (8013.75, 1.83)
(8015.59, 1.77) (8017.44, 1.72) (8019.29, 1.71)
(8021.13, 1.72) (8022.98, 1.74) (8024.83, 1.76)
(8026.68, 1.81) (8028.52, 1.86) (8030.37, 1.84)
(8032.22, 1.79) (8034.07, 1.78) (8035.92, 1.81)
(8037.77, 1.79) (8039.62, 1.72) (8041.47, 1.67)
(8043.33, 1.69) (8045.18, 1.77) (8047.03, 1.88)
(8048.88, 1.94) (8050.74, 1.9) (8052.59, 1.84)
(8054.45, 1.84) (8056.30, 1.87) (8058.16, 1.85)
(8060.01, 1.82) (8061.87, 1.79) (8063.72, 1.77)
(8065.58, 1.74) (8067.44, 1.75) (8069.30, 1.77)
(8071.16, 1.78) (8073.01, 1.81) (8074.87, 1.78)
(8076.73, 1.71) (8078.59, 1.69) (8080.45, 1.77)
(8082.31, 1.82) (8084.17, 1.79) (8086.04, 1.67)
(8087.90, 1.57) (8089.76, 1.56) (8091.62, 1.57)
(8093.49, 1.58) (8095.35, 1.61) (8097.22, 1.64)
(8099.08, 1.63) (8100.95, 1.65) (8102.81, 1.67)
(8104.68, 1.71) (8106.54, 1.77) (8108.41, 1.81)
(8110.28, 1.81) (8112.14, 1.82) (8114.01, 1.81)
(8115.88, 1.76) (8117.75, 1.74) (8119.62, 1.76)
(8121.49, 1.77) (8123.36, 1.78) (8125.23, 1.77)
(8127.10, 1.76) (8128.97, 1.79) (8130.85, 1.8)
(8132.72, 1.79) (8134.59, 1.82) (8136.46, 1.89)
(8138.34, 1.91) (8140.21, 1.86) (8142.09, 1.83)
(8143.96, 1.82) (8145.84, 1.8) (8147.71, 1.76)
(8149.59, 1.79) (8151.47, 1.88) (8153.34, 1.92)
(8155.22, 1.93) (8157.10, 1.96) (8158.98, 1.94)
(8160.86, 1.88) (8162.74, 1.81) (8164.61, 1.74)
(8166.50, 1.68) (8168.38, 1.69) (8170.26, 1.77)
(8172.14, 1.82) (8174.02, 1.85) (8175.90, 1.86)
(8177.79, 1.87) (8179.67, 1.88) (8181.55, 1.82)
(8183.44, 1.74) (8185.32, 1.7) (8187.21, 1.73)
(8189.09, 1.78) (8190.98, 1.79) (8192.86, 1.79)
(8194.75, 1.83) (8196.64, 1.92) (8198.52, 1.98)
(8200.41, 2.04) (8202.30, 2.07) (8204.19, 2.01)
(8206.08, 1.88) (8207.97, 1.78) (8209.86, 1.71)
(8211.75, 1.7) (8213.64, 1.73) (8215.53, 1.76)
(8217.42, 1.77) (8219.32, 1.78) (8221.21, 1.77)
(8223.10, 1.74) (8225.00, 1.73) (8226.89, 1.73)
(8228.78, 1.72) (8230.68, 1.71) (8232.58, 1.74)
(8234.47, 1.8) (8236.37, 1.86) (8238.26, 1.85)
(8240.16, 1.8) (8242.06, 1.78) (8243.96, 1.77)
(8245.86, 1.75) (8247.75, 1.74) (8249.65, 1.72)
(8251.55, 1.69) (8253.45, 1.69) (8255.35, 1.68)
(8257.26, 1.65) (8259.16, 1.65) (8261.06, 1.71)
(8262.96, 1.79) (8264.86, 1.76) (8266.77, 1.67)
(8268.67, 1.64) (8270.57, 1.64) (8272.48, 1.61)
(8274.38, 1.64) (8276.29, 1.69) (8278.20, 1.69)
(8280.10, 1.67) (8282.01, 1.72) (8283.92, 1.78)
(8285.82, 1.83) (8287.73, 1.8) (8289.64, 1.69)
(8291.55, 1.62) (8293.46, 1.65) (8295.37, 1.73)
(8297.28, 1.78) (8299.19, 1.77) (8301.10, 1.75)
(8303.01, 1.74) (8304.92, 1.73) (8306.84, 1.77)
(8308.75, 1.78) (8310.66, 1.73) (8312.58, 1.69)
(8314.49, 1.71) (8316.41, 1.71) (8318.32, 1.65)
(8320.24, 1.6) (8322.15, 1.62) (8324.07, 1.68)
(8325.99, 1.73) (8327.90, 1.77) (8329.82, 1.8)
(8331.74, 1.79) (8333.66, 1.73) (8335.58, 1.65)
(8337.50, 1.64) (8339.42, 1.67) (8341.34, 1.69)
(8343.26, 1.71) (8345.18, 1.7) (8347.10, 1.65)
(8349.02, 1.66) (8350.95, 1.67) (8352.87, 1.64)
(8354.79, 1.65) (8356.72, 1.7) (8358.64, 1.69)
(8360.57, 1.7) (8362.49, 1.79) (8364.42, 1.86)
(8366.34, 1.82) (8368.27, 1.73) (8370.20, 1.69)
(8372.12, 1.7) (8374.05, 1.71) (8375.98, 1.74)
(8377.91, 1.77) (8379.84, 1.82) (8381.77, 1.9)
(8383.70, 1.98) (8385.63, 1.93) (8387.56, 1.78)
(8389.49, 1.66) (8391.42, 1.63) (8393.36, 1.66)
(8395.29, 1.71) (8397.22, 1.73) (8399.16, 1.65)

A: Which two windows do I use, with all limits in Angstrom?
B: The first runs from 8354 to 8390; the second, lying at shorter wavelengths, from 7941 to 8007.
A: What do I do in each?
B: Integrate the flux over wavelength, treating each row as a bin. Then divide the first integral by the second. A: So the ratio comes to 0.56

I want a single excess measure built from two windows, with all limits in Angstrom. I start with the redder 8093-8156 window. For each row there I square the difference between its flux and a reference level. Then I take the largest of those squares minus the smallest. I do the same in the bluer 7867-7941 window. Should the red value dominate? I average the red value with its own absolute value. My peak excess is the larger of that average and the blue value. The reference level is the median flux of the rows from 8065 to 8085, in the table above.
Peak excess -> 0.036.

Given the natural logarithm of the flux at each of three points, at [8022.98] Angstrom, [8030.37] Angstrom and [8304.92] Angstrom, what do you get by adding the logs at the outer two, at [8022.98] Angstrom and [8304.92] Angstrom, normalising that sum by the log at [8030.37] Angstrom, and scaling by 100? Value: 181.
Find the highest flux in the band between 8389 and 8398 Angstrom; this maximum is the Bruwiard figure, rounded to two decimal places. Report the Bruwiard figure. 1.73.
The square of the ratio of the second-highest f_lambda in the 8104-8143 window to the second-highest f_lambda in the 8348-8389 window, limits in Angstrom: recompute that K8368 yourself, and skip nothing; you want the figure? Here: 0.96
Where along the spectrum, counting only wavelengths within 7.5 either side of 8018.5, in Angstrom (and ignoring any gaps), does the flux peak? 8011.90 Angstrom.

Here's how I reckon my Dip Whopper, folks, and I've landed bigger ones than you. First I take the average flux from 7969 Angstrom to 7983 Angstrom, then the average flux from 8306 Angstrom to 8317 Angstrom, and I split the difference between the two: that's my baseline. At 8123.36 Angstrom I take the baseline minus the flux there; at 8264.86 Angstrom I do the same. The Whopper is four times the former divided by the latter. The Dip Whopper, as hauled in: 6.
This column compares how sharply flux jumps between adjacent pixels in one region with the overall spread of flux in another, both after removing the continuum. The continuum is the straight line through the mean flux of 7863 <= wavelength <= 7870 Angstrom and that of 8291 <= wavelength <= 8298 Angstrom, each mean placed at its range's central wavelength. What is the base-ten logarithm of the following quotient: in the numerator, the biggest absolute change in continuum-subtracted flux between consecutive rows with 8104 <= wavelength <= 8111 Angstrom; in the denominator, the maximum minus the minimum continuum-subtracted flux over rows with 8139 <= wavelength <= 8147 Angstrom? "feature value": -0.01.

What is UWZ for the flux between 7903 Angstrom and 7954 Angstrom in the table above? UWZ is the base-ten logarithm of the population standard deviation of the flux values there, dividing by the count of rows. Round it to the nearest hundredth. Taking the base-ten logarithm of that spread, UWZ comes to -1.15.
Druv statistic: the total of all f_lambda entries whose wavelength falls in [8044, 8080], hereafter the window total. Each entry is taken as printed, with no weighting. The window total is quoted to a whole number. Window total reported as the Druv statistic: 34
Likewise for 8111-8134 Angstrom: 21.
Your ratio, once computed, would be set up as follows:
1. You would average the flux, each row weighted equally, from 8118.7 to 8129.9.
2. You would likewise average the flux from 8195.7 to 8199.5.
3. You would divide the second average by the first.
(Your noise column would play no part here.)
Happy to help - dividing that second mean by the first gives 1.10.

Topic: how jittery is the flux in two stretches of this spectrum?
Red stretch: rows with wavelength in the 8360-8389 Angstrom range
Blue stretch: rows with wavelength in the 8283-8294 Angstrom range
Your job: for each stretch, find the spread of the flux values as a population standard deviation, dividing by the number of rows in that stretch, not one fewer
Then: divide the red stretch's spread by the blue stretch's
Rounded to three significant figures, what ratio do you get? 1.10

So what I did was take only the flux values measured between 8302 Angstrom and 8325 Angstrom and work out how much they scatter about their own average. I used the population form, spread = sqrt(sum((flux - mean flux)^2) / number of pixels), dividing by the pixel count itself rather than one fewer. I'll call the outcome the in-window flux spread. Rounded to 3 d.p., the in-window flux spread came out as 0.053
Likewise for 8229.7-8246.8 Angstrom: 0.046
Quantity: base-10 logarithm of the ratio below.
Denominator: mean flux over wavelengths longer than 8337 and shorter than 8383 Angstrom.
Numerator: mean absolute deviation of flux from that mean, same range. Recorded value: -1.49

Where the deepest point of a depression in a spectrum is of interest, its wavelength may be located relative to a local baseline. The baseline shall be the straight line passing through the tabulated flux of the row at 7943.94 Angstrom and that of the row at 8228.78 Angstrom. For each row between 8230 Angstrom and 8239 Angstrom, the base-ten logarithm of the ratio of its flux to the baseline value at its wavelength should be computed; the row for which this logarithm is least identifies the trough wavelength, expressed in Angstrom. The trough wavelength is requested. 8230.68 Angstrom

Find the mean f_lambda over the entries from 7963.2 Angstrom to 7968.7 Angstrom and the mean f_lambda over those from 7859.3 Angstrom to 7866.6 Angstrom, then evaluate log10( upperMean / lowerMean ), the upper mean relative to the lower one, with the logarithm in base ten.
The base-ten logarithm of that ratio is 0.03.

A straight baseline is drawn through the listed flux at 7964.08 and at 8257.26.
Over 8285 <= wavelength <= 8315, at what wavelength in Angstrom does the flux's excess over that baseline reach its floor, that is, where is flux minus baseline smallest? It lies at 8291.55 Angstrom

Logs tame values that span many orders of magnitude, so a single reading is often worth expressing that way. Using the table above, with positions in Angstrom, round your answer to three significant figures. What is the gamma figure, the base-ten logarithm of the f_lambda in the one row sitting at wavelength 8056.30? 0.272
